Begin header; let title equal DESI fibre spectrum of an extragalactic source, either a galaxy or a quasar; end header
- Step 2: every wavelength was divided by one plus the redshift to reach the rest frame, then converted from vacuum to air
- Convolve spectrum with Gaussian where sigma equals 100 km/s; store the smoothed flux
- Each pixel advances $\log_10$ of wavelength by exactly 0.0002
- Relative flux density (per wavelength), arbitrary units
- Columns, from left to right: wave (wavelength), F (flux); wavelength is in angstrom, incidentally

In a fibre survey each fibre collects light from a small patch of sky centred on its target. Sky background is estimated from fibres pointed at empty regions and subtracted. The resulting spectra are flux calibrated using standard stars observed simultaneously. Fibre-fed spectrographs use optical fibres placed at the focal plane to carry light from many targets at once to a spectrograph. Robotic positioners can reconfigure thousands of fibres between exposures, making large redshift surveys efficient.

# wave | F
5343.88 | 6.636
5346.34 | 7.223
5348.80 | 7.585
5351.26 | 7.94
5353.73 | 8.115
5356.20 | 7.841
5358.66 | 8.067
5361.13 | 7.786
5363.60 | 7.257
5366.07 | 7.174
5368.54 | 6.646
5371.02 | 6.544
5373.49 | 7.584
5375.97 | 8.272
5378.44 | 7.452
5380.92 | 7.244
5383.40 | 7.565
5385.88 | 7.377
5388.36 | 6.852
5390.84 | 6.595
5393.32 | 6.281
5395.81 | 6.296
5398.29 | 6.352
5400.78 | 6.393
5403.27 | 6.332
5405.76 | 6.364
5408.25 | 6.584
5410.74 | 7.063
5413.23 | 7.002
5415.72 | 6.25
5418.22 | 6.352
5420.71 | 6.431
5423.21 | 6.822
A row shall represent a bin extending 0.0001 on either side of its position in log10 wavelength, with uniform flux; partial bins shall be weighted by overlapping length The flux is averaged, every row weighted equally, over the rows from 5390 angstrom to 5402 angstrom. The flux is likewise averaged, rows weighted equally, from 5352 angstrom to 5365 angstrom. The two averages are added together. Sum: 14.2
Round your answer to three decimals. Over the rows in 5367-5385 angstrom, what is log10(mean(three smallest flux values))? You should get 0.833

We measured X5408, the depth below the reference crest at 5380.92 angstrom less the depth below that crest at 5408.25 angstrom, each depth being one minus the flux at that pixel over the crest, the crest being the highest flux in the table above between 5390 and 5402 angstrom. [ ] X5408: -0.10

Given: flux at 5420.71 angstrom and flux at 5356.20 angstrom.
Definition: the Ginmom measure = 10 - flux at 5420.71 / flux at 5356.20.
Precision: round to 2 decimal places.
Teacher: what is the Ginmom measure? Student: 9.18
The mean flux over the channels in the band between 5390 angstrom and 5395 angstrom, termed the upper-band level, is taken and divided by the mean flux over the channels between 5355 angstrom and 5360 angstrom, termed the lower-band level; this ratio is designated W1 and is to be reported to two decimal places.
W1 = 0.81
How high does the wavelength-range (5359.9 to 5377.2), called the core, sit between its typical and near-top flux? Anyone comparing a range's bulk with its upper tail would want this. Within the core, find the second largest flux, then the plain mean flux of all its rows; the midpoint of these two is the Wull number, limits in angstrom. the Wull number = 7.55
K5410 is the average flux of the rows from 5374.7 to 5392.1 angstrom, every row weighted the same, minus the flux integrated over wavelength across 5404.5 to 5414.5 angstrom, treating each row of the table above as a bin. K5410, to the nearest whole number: -60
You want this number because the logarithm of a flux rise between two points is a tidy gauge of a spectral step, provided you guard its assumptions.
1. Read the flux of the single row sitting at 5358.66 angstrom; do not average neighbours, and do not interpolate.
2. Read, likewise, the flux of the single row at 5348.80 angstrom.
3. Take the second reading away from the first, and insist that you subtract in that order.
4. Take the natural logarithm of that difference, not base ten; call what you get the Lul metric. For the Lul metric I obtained -0.7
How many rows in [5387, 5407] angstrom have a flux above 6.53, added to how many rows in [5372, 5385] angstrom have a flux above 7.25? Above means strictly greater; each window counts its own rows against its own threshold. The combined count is 6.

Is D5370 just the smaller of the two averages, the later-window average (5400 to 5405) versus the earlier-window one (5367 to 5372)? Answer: 6.4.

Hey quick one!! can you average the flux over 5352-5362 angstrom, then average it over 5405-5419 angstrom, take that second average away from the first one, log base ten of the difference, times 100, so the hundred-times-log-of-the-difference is 13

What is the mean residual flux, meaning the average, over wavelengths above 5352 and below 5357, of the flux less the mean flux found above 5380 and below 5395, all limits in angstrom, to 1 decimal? 1.0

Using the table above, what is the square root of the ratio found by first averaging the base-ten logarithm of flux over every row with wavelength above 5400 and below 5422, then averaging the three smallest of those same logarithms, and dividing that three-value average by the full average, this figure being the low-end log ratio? 0.991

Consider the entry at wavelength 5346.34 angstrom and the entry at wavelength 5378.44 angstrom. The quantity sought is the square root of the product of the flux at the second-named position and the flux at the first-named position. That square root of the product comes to 7.3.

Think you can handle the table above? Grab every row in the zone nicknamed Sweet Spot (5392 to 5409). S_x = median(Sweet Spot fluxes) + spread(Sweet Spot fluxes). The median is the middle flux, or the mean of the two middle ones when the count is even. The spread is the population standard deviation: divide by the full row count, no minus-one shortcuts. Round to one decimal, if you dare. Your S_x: 6.4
